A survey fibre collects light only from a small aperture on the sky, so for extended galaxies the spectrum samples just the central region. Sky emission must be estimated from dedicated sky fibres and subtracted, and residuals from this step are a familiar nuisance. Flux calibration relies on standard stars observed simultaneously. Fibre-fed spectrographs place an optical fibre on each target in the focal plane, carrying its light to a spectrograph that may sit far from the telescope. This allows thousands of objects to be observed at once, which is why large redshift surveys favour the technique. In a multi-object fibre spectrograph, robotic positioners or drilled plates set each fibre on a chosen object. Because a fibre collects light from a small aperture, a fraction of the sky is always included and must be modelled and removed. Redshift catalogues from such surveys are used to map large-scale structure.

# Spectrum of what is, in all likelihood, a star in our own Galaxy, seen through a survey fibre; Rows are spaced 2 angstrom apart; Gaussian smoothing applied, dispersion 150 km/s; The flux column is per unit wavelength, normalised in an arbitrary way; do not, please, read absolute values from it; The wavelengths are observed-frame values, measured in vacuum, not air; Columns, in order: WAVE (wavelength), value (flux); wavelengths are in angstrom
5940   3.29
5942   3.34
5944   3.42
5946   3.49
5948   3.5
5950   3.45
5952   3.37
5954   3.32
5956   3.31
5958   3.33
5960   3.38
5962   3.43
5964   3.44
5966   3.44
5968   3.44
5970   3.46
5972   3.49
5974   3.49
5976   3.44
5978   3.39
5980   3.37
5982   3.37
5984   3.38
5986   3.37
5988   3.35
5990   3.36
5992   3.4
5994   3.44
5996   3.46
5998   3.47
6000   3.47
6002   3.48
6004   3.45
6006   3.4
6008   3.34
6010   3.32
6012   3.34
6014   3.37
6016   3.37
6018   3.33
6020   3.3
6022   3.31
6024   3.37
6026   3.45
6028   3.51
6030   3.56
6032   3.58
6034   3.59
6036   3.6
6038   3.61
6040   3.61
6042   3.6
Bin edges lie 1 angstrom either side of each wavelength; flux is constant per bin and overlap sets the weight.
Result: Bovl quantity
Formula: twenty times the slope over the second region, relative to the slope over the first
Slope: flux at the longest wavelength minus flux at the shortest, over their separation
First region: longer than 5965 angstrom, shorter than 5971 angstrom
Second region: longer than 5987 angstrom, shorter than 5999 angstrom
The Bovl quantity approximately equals 48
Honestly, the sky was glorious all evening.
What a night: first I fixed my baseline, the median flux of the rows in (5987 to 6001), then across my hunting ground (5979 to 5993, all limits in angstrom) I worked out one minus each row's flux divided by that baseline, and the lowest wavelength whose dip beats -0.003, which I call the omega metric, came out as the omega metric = 5980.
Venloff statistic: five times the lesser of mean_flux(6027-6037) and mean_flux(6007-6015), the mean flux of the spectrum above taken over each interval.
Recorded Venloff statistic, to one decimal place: 16.7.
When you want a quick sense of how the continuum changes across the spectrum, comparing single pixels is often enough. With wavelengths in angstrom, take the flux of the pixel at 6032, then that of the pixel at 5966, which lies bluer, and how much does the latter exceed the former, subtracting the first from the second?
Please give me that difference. -0.14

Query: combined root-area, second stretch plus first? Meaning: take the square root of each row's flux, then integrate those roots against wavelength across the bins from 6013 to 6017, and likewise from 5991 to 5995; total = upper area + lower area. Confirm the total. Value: 14.7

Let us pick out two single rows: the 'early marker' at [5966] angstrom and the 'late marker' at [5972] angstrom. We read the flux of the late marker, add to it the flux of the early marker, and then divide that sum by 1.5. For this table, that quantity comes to 4.62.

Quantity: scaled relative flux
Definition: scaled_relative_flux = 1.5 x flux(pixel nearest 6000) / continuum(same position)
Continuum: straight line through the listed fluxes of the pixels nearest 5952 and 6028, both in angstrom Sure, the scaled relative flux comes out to 1.51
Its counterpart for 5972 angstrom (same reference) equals 1.54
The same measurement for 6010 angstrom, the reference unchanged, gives 1.43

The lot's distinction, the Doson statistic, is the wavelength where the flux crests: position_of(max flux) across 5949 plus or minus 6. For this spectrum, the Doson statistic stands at 5948 angstrom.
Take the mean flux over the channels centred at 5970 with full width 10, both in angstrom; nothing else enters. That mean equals 3.46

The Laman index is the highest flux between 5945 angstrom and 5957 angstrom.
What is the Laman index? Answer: 3.5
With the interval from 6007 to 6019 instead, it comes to 3.37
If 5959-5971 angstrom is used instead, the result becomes 3.46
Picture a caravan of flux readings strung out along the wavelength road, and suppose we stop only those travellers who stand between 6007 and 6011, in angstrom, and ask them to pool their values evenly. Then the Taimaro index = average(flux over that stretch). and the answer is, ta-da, 3.33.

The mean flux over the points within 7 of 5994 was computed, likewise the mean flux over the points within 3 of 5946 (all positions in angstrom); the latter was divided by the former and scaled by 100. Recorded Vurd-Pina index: 101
